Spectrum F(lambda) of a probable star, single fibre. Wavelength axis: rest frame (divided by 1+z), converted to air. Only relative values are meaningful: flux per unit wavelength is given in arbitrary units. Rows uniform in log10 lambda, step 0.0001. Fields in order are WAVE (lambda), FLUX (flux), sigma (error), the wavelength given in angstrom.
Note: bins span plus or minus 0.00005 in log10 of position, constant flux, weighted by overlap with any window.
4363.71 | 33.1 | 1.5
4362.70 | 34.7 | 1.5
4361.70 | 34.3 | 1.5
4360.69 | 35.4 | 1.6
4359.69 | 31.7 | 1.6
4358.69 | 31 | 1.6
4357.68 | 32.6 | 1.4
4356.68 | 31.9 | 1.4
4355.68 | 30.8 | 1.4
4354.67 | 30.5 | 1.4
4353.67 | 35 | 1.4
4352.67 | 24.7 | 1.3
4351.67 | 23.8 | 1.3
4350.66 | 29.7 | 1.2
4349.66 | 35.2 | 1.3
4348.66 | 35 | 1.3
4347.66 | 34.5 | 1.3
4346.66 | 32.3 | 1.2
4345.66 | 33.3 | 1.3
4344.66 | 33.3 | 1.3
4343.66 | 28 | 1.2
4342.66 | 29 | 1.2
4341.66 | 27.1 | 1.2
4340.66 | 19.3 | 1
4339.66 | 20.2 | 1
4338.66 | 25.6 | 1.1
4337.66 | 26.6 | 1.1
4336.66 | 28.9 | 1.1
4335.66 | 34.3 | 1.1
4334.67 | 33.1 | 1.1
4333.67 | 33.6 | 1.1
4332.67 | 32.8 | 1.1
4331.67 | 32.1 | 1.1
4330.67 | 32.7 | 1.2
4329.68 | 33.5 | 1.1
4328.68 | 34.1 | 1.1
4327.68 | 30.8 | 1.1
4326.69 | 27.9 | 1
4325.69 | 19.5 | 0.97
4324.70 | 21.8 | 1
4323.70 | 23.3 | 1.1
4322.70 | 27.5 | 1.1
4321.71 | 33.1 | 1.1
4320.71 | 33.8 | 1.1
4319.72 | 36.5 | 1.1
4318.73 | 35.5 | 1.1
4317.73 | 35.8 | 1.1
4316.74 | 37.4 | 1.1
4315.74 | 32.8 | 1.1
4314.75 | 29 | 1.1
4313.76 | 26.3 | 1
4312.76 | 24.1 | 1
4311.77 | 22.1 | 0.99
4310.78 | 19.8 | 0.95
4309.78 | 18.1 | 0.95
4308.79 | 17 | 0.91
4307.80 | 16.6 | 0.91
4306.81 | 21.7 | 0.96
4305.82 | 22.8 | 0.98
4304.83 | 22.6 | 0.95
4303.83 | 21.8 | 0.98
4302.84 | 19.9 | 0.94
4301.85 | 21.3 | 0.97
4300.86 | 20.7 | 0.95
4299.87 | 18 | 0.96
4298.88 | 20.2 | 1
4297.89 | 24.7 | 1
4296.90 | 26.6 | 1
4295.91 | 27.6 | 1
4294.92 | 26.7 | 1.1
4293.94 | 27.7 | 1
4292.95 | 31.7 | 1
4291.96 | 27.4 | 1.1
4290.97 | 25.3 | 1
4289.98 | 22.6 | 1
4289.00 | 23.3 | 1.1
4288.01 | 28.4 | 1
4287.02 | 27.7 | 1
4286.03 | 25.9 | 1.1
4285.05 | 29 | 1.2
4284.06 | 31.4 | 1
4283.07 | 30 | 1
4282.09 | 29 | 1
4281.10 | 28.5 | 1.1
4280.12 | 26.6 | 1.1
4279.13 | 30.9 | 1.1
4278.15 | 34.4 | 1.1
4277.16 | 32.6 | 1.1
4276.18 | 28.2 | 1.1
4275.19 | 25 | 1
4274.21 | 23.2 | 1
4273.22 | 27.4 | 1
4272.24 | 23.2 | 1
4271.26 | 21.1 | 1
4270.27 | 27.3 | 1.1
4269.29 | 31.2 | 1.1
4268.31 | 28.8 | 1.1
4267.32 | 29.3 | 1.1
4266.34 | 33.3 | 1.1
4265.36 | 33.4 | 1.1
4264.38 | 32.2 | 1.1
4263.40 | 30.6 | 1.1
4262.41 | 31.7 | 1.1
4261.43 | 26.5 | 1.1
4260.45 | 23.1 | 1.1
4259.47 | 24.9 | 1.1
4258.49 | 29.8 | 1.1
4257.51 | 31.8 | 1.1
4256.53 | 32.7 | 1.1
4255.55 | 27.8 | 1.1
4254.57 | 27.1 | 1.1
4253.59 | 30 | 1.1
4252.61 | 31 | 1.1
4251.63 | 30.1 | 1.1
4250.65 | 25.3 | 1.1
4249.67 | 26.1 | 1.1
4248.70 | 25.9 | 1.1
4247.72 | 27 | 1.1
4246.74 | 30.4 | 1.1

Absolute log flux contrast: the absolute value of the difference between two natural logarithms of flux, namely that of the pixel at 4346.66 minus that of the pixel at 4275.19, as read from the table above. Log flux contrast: 0.26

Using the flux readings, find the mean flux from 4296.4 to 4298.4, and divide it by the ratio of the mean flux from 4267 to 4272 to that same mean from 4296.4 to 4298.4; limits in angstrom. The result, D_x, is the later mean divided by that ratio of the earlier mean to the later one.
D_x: 24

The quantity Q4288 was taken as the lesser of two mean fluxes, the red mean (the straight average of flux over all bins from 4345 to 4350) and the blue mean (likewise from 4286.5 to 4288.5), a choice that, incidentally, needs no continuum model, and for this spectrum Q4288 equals 28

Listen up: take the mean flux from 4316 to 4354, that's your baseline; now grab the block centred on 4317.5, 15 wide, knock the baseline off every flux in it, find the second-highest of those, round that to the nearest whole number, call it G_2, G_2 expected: 6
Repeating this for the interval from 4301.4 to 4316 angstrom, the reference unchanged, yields -1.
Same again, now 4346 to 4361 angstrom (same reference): 5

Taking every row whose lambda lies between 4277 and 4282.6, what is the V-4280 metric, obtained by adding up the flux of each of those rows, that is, 182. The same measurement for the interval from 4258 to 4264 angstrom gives 167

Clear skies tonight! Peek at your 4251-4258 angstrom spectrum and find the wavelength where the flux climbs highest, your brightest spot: 4256.53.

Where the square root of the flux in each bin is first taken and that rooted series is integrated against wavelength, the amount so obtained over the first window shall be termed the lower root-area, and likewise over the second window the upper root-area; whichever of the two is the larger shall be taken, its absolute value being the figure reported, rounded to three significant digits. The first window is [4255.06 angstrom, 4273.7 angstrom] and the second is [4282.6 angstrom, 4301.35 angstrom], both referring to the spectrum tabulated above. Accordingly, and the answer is 99.8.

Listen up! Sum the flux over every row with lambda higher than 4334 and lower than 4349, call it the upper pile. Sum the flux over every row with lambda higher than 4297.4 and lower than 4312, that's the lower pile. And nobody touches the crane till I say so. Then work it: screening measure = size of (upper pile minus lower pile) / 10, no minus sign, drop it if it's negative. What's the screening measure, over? 13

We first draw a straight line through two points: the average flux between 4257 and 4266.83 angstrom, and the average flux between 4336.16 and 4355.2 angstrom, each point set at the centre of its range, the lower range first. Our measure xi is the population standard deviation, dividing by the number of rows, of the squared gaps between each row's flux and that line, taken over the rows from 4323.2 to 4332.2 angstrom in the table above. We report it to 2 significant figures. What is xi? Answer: 28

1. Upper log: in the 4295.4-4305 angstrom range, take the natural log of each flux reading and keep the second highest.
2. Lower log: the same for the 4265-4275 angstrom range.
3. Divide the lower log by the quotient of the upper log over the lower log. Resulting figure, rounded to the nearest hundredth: 3.75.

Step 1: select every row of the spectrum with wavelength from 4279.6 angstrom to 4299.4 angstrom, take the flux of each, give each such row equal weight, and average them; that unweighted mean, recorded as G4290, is 27.0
